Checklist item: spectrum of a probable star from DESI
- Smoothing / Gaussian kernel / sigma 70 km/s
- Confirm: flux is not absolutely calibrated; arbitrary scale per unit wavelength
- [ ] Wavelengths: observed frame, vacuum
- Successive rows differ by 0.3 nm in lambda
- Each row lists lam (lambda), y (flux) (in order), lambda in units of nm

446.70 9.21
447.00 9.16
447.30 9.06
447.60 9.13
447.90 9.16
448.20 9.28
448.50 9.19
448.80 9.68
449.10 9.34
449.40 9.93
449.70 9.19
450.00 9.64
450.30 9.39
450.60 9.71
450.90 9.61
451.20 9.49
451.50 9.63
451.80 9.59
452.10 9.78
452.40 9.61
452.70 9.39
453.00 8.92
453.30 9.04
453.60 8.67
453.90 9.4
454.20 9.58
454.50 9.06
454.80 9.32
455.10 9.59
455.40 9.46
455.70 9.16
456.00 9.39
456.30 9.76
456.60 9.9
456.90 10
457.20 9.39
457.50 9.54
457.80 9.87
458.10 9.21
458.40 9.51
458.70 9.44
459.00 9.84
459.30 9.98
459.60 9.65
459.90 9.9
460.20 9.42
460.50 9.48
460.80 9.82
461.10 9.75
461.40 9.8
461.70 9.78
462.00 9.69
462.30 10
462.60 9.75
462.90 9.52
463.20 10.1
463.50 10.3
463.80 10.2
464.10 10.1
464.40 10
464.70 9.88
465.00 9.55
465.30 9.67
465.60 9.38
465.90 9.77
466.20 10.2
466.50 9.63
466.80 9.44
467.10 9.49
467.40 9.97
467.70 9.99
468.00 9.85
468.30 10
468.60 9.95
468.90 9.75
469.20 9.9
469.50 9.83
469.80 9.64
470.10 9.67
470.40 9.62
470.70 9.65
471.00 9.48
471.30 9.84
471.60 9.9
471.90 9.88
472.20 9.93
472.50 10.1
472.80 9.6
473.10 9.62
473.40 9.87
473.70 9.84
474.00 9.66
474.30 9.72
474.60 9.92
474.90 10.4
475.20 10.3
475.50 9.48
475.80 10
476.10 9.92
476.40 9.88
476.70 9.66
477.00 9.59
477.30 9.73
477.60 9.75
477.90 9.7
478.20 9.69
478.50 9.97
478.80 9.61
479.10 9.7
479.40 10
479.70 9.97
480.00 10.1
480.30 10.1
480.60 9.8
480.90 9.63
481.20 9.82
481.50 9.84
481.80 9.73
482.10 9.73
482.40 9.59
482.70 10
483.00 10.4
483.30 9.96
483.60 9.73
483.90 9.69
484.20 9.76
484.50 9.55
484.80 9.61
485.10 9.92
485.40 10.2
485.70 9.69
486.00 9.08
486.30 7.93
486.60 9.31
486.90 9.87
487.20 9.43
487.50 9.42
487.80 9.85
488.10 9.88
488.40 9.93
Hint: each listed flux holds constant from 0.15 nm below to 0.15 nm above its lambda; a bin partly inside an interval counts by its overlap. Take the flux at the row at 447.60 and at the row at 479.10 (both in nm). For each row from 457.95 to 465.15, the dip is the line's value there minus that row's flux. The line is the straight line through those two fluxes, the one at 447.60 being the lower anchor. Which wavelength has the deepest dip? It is 458.10 nm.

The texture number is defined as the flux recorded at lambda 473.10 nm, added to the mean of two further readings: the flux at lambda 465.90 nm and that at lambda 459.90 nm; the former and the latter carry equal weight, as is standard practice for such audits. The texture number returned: 19.5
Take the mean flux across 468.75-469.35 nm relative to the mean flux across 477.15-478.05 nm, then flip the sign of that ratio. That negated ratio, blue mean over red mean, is -1.01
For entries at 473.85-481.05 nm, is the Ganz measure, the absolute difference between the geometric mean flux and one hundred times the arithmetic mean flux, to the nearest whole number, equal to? 975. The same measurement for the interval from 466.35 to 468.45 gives 967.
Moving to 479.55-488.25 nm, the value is 961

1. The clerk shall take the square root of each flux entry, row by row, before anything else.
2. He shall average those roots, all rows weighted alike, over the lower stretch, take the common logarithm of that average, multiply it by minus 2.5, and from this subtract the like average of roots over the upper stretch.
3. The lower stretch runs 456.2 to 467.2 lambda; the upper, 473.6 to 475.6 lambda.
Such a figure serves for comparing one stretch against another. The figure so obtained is -4.38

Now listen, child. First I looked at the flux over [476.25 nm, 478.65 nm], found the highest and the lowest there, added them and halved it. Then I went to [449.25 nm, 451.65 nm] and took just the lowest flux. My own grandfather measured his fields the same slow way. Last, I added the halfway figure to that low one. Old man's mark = 19.0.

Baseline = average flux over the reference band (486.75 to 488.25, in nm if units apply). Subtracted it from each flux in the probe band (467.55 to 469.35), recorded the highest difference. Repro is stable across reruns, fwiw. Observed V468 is 0.31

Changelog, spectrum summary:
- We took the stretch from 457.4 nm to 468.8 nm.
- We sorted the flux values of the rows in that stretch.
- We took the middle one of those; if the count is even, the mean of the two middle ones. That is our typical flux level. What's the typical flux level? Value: 9.79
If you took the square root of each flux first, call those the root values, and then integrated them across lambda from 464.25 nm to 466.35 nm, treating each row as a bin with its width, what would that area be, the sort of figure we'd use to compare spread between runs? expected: 6.57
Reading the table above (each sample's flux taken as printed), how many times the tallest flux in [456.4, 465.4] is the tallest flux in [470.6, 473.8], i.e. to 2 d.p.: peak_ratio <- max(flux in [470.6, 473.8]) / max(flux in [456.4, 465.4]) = 0.98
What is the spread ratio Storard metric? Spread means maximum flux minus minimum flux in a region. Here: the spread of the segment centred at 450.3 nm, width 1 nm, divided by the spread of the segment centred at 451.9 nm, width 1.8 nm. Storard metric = 0.8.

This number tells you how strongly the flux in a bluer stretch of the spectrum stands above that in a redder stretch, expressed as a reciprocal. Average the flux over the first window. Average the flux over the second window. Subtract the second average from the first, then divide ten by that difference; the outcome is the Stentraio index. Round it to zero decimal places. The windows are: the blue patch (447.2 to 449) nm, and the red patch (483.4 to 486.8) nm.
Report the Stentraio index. -40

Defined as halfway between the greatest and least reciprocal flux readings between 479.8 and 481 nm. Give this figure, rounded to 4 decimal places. 0.1014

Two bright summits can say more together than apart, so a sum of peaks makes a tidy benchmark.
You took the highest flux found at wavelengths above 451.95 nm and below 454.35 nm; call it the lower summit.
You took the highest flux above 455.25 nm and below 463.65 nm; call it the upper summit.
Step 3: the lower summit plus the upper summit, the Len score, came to 20.1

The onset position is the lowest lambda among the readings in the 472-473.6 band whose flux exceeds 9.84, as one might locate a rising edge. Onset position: 472.20 nm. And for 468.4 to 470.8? 468.60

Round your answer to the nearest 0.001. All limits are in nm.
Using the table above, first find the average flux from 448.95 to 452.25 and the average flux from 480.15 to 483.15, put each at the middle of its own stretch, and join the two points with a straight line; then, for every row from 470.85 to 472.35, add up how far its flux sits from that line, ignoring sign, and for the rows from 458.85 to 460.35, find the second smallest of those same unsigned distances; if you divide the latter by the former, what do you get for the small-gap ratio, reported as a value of 0.251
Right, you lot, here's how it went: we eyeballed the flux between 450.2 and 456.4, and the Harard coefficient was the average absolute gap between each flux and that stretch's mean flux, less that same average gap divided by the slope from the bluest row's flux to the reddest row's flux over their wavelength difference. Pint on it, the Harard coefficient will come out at -3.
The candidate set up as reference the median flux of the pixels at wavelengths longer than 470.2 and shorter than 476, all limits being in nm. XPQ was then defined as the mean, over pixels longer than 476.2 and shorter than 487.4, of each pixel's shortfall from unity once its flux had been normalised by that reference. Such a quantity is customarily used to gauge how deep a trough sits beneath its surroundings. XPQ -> 0.012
